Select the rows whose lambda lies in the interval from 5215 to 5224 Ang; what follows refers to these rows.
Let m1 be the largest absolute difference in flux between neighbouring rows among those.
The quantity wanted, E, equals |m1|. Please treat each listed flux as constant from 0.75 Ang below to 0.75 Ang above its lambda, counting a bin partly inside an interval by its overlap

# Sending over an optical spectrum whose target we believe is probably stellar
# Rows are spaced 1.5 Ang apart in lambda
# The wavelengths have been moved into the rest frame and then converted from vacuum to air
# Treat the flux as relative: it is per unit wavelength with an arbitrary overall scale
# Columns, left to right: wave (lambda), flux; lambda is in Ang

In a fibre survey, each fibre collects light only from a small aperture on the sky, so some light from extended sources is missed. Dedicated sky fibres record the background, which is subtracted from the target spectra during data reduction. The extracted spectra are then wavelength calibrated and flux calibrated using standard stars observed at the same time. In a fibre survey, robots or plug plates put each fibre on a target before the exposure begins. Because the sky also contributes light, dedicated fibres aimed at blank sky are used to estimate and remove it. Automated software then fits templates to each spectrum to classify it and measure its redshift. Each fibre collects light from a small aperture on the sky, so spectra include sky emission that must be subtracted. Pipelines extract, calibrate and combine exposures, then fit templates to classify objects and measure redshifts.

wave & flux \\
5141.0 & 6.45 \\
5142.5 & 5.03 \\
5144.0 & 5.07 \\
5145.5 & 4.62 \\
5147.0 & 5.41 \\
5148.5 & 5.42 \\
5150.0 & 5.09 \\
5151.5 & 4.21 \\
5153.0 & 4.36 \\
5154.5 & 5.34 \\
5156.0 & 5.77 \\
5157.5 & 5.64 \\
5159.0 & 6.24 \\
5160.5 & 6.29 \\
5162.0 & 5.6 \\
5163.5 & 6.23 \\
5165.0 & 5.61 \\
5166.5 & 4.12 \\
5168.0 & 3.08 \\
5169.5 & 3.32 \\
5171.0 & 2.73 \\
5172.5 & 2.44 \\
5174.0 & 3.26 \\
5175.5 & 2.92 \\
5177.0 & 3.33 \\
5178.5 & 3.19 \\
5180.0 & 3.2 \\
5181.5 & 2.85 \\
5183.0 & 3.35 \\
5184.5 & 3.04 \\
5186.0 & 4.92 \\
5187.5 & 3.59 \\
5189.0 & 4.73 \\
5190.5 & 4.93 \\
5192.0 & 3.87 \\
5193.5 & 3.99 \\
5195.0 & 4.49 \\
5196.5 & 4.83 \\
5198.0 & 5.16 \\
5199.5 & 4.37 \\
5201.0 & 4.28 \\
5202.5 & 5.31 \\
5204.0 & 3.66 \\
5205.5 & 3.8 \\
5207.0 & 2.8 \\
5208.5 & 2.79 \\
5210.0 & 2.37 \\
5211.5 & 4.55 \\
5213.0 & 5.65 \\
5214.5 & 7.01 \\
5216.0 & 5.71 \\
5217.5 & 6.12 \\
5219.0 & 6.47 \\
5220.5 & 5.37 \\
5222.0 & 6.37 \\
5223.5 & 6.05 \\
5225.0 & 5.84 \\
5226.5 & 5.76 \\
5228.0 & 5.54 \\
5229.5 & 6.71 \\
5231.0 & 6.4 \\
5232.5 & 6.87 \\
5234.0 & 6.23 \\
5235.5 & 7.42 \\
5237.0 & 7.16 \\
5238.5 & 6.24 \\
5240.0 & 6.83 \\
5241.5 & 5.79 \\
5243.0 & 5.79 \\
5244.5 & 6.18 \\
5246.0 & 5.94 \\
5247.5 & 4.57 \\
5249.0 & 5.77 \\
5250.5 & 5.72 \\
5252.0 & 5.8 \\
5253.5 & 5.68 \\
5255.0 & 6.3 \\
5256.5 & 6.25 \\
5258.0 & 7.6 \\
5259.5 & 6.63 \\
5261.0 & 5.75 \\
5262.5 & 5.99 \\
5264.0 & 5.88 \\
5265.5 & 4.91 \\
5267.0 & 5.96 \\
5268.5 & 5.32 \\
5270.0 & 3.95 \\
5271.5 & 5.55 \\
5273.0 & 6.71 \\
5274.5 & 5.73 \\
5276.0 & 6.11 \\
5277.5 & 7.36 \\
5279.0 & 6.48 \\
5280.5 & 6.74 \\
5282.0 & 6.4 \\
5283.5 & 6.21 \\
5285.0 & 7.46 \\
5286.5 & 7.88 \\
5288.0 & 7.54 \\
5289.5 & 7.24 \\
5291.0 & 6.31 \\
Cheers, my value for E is 1.1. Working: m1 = 1.1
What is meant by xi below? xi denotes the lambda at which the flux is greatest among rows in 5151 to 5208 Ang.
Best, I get 5160.5 Ang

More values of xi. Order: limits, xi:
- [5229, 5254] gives 5235.5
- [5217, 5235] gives 5232.5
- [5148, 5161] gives 5160.5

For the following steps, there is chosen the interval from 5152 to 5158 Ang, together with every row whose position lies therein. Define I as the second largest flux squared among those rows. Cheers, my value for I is 32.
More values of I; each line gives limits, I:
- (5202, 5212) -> 21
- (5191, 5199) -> 23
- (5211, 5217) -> 33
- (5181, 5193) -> 24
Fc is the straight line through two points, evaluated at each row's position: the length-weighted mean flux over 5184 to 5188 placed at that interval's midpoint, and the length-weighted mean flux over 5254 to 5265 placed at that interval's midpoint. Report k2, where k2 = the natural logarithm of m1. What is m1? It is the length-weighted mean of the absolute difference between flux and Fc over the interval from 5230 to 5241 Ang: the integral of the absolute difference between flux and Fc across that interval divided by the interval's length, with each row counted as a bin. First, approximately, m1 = 1.20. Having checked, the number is 0.18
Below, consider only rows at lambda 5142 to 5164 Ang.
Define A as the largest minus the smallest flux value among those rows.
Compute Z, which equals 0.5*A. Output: 1.0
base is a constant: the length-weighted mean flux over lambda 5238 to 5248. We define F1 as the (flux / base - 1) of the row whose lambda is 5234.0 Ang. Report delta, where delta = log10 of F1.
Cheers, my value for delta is -1.30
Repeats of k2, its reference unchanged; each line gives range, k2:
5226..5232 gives -0.17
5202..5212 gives 0.24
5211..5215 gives 0.06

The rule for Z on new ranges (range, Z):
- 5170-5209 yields 1.4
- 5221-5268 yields 1.5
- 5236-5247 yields 0.7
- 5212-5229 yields 0.8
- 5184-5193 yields 0.9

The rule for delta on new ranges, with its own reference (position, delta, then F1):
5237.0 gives -0.68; 0.21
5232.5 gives -0.80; 0.16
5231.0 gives -1.10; 0.08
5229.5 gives -0.88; 0.13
